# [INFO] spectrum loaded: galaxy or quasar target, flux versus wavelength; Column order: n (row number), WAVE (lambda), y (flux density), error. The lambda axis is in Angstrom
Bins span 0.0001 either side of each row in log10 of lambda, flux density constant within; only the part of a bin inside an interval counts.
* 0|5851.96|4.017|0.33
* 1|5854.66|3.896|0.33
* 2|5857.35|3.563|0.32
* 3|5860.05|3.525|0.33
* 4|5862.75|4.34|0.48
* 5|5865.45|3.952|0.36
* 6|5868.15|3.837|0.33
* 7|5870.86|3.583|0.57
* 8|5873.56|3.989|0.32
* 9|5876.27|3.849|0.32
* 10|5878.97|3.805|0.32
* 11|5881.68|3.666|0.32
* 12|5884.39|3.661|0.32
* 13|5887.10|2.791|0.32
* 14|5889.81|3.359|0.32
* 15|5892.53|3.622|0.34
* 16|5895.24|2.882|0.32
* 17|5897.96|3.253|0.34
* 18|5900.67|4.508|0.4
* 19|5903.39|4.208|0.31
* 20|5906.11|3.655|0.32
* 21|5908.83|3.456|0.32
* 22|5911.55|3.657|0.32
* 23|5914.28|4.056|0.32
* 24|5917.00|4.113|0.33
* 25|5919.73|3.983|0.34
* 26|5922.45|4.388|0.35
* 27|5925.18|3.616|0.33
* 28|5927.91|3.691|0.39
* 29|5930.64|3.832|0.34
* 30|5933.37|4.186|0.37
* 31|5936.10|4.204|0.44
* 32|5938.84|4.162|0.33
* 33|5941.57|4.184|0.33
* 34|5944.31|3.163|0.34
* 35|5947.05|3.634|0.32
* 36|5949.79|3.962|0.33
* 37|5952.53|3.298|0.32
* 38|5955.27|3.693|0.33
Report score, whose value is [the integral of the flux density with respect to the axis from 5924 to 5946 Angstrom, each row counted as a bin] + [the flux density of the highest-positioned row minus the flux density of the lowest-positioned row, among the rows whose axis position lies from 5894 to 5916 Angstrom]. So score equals 86.5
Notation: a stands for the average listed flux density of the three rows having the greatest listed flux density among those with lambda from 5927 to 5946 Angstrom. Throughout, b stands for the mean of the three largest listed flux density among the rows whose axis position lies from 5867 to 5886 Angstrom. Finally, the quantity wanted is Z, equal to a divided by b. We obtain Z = 1.08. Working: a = 4.19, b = 3.89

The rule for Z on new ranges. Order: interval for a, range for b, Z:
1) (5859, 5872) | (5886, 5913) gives 0.98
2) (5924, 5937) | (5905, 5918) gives 1.03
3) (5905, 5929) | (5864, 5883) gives 1.07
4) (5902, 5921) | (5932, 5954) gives 0.98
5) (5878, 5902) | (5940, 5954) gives 1.02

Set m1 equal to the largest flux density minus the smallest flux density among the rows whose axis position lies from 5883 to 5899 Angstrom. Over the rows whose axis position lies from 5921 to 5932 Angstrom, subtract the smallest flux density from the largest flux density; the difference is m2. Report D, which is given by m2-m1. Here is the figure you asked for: -0.10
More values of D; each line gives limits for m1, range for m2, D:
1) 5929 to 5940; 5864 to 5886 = 0.03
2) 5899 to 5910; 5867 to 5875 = -0.65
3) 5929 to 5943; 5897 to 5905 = 0.88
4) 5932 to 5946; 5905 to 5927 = -0.11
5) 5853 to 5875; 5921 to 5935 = -0.04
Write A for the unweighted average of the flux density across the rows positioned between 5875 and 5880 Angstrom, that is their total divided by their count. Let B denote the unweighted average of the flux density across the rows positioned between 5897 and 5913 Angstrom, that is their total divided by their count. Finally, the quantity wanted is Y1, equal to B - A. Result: -0.04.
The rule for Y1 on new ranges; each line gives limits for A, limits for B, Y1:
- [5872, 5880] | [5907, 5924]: 0.06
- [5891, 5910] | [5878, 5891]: -0.20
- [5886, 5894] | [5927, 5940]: 0.76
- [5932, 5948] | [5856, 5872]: -0.12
